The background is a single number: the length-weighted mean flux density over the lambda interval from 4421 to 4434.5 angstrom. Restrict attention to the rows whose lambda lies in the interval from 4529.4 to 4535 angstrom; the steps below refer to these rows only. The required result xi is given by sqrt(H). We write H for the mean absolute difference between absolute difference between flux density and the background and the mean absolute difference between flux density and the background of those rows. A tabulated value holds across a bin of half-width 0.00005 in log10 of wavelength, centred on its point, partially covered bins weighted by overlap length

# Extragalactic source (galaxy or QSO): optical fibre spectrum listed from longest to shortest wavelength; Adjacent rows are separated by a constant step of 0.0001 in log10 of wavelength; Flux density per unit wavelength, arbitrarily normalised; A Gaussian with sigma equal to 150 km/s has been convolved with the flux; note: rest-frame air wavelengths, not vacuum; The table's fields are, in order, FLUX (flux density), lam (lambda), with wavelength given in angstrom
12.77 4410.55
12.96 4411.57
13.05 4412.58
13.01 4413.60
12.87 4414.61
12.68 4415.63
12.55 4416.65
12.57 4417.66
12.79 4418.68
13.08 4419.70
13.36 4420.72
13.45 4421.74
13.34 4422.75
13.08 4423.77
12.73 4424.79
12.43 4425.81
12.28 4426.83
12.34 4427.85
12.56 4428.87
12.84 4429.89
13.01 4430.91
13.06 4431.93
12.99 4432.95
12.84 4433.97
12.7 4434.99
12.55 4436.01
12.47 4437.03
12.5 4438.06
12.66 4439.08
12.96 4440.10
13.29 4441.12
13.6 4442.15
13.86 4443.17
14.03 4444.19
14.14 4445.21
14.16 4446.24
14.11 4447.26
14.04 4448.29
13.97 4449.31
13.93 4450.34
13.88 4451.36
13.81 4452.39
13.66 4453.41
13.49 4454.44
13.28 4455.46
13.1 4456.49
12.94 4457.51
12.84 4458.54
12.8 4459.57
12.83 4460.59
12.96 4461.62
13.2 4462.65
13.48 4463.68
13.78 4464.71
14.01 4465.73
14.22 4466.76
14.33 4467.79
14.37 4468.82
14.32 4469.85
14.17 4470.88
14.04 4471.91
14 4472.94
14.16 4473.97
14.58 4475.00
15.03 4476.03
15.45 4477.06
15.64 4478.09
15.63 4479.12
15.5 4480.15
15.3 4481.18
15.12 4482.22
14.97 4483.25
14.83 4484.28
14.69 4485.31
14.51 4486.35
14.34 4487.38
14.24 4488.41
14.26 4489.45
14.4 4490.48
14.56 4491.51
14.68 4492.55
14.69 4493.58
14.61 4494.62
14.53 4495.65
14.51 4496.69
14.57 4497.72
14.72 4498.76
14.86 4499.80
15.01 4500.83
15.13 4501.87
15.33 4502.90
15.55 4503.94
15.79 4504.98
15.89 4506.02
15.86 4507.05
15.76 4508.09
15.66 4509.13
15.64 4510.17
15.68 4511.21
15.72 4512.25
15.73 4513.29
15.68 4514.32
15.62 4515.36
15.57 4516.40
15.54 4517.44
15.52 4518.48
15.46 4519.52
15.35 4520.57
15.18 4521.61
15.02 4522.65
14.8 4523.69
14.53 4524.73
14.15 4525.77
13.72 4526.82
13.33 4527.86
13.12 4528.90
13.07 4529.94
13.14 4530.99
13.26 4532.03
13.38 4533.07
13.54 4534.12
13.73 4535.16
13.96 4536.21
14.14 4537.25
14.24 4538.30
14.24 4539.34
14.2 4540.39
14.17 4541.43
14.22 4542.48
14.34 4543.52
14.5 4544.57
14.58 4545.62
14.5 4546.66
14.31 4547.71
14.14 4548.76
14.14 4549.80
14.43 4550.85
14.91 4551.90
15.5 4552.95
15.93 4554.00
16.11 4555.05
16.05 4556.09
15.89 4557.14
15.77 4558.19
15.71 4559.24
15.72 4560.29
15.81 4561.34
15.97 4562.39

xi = 0.38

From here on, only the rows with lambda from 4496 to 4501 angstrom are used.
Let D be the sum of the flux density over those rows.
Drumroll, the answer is 74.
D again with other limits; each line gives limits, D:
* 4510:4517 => 110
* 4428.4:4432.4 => 51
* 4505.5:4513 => 110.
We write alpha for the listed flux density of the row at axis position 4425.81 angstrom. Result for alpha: 12.43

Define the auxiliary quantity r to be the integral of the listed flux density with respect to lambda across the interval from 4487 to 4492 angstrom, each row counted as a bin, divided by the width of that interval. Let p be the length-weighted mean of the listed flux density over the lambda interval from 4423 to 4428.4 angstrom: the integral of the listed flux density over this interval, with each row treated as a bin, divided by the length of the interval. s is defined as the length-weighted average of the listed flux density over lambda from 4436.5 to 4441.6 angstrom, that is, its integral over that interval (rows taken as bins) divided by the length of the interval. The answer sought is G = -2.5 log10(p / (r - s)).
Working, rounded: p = 12.6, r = 14.4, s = 12.8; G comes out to -2.2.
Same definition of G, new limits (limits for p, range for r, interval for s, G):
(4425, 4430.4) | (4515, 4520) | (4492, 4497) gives -2.8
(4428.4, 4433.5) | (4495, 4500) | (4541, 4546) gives -4.2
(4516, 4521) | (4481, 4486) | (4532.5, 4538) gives -2.8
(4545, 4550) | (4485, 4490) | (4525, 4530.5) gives -3.0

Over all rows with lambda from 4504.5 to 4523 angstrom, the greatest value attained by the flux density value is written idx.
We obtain 15.89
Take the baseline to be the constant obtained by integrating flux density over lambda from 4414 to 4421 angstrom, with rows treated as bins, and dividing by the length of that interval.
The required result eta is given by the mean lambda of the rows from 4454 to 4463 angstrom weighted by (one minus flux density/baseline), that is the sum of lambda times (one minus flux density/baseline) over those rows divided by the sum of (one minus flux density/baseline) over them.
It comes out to 4457.1 angstrom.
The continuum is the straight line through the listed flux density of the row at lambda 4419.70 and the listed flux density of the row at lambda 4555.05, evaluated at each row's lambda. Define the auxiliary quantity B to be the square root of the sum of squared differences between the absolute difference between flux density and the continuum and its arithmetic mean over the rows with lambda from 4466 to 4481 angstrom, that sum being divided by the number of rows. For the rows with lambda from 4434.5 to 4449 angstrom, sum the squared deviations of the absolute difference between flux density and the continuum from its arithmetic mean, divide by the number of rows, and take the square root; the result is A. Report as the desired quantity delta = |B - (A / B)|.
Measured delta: 0.2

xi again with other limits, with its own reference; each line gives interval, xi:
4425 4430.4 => 0.41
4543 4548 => 0.31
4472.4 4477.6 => 0.69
